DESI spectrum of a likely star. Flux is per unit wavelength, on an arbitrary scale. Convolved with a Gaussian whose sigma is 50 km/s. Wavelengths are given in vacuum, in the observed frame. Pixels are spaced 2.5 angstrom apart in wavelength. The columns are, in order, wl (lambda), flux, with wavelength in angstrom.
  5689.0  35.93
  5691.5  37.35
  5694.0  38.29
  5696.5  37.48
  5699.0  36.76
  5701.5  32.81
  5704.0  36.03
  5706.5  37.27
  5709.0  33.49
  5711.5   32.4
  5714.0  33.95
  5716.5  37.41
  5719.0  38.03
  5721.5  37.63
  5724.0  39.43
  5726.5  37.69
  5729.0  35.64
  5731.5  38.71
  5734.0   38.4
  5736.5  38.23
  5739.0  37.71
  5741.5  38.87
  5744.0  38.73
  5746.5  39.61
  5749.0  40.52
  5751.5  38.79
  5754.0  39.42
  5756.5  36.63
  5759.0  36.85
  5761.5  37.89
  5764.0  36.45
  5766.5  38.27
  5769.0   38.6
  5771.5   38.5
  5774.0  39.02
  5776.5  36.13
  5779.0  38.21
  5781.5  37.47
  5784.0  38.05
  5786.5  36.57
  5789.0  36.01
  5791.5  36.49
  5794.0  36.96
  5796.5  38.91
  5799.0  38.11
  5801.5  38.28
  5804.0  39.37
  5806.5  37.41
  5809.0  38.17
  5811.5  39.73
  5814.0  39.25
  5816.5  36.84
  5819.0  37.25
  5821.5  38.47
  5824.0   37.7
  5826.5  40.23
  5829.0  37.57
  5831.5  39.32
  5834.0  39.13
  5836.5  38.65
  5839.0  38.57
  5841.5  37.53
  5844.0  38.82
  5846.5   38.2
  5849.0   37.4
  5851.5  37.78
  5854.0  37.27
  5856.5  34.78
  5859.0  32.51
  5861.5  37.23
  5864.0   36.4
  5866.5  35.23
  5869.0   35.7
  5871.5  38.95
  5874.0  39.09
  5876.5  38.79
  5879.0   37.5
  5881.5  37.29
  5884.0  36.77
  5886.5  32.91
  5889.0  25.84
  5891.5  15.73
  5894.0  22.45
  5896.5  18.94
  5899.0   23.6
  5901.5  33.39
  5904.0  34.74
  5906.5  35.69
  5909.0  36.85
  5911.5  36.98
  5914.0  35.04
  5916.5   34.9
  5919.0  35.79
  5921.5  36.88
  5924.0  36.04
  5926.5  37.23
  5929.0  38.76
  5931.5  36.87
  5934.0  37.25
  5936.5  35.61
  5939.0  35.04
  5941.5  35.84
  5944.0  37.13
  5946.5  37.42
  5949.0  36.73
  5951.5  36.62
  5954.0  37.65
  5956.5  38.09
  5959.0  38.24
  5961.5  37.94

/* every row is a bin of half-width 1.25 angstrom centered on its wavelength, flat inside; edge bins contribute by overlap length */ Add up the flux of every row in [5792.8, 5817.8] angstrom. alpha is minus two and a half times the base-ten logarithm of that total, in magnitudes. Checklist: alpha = -6.5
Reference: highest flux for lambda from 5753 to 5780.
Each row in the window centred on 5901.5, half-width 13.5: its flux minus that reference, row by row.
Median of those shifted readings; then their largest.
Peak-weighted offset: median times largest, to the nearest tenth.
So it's 14.7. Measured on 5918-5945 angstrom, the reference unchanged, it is 1.7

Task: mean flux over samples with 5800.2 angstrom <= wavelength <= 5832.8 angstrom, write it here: 38.4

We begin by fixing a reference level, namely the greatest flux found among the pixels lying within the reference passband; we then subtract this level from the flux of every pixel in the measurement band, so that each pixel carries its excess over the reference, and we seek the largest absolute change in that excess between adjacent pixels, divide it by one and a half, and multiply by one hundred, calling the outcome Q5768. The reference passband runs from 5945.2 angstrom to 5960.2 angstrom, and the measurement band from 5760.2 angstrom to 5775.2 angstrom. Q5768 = 121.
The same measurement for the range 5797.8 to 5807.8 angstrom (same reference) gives 131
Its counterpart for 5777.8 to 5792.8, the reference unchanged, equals 99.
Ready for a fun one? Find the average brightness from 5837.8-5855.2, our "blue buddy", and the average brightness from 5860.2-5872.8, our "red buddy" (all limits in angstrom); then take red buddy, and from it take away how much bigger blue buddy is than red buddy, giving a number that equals 35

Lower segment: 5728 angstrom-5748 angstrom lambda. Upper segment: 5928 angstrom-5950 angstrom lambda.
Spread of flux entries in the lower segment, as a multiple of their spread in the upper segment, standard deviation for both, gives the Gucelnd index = 1.1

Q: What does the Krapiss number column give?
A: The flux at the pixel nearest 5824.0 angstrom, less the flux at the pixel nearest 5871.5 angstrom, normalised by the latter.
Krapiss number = -0.03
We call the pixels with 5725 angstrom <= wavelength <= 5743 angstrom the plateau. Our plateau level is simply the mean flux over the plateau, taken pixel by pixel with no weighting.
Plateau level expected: 37.9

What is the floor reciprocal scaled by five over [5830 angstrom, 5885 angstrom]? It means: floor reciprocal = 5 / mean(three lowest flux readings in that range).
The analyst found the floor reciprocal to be 0.146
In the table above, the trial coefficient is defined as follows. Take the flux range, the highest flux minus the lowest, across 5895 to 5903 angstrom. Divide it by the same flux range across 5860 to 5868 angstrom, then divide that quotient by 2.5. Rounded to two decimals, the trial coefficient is 2.89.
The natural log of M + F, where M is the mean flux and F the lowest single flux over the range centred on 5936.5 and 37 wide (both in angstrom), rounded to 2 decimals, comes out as 4.27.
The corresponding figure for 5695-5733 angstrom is 4.23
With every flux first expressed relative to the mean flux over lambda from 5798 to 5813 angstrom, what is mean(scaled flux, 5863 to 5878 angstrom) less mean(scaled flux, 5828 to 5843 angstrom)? -0.029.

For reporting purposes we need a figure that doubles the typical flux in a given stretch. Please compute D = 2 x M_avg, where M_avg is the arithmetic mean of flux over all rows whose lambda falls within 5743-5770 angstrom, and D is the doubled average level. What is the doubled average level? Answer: 76.7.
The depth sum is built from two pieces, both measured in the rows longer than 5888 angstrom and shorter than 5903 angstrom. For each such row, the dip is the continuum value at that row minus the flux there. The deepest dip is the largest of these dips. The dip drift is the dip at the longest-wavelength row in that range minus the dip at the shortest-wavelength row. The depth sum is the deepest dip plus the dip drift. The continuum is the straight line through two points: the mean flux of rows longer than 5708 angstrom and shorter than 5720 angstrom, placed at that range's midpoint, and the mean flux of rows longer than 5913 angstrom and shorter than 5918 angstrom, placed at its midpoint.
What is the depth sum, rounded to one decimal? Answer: 11.7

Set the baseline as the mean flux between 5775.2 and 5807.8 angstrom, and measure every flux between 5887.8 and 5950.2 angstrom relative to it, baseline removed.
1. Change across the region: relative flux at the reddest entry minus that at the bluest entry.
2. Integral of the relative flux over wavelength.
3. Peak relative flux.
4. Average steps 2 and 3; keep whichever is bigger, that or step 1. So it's 11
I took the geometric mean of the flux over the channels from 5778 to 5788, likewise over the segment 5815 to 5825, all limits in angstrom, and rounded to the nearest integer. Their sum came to 75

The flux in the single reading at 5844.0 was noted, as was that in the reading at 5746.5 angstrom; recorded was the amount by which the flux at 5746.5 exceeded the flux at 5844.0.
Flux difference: 0.8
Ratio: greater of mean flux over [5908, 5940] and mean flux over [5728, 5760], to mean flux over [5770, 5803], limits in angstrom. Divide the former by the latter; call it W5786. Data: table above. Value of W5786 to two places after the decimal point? 1.02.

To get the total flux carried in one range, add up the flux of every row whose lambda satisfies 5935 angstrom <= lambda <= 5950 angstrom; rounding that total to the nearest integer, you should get 218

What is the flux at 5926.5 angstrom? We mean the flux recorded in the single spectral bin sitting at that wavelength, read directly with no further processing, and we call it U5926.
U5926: 37.23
